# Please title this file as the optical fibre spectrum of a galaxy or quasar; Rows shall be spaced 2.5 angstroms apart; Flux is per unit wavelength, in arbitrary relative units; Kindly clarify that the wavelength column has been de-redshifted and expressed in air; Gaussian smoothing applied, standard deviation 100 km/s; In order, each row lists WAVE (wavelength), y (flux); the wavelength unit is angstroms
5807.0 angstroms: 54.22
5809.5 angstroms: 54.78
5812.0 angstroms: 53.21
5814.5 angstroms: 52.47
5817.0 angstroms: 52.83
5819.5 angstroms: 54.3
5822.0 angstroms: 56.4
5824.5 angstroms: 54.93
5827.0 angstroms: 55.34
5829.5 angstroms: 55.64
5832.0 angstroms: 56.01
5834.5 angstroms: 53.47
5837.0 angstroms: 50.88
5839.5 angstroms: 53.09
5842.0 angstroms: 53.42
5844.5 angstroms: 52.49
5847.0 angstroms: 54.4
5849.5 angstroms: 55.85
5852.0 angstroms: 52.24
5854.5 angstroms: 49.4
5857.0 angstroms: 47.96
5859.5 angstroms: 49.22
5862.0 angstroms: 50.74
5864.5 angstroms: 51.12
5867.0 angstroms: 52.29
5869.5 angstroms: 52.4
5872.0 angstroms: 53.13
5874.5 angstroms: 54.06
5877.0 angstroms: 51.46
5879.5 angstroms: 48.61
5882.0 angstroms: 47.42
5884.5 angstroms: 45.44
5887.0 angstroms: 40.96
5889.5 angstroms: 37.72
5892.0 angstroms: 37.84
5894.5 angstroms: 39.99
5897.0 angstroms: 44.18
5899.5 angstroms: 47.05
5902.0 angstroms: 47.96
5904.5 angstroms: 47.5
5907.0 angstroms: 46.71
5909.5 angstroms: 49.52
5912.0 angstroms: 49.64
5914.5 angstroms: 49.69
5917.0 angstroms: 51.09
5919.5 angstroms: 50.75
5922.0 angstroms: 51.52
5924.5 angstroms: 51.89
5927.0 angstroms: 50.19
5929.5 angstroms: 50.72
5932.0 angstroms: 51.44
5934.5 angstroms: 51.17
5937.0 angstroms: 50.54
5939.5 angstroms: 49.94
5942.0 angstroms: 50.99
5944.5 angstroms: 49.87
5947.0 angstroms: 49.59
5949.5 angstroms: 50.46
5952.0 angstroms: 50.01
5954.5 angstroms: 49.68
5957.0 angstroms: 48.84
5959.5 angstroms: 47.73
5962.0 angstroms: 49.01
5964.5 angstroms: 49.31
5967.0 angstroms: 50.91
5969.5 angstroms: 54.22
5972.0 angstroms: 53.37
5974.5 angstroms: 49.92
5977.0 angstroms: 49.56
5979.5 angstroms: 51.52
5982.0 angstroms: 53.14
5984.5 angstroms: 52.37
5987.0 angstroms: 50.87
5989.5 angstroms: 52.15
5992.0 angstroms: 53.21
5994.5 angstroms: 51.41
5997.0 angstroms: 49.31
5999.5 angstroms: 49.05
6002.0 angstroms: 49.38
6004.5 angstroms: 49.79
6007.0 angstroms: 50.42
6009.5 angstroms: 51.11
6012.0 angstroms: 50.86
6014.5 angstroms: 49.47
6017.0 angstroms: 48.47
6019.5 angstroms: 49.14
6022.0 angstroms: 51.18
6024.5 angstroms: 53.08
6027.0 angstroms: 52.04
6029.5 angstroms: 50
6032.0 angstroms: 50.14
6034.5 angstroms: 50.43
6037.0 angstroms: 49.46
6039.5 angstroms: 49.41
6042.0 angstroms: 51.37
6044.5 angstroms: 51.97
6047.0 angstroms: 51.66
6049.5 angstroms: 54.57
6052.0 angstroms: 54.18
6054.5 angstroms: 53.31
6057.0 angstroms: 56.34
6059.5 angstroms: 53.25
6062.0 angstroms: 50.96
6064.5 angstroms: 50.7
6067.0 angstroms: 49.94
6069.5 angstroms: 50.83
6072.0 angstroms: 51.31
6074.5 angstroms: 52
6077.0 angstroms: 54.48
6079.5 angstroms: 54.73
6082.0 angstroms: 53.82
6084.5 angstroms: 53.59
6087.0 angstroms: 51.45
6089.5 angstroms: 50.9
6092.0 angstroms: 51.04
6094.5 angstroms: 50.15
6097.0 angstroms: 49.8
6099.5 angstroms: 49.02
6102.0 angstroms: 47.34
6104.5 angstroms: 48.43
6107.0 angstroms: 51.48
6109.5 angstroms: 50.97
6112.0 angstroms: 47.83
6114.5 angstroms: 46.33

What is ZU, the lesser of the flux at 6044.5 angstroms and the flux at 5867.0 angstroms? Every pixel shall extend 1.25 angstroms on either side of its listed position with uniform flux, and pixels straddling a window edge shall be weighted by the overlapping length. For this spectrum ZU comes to 52.0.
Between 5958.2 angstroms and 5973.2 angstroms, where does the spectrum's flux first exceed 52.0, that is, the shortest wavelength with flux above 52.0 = 5969.5 angstroms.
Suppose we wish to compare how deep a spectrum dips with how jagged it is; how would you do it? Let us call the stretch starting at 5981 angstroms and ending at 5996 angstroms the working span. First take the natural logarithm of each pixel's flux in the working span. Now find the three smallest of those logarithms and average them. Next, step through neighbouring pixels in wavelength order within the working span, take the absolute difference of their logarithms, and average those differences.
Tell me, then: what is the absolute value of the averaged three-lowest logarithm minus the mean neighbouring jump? 3.916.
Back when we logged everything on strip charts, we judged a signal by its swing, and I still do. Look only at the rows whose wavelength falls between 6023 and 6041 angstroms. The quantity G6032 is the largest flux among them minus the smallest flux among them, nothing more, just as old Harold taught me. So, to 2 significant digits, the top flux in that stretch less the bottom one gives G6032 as 3.7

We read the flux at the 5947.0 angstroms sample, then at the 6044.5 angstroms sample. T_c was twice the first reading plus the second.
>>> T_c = 151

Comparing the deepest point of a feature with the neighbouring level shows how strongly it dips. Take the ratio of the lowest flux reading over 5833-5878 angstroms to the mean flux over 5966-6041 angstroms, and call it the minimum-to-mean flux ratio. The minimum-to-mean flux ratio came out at 0.94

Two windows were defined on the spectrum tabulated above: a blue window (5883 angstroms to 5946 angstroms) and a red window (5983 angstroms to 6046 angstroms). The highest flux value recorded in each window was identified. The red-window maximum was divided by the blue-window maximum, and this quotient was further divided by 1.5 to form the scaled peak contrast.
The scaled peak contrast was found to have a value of 0.684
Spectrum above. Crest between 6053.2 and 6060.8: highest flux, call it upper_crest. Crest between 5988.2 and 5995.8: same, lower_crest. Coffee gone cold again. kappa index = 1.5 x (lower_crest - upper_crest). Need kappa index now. -5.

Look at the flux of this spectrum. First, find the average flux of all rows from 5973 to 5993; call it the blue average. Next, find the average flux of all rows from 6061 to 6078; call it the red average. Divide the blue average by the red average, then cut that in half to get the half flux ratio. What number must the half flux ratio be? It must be 0.50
